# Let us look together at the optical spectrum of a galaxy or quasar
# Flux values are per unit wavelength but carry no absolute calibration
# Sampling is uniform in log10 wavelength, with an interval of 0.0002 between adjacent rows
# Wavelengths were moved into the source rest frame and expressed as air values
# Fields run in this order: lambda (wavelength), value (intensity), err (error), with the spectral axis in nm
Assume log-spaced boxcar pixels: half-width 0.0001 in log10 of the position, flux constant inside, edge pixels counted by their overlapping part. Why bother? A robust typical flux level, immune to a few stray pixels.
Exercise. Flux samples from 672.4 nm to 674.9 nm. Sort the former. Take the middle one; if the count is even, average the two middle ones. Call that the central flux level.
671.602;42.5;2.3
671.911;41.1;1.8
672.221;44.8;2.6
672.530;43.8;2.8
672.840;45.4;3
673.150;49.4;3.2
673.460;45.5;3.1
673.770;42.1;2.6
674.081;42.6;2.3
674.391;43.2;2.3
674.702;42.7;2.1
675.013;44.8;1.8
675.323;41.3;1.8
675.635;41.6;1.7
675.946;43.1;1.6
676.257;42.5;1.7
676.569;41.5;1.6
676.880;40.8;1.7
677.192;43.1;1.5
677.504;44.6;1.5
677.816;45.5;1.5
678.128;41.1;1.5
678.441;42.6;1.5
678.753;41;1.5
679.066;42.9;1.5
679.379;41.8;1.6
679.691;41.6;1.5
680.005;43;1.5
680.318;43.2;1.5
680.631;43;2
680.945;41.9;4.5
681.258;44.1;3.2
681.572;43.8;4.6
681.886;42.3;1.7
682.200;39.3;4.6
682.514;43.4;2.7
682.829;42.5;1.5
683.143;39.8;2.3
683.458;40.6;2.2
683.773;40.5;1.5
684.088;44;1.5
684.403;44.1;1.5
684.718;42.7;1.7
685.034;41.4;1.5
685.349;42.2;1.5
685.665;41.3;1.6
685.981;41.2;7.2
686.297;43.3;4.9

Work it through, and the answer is 43.5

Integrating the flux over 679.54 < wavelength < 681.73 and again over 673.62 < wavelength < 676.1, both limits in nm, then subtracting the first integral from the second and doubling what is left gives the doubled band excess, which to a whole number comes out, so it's 24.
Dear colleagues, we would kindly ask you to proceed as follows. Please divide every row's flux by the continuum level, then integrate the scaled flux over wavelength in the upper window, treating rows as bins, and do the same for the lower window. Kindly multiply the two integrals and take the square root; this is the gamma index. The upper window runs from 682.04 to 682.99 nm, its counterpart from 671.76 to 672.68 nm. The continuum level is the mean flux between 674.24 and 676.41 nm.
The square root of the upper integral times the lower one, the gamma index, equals 0.9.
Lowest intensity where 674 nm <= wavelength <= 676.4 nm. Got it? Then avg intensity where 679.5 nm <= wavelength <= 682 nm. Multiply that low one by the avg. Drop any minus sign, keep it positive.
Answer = 1770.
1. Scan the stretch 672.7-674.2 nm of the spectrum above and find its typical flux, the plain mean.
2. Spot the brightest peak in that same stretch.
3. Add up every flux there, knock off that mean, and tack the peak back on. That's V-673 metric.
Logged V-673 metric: 229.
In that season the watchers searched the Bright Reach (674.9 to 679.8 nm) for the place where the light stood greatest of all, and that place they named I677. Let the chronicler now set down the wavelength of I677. 677.816 nm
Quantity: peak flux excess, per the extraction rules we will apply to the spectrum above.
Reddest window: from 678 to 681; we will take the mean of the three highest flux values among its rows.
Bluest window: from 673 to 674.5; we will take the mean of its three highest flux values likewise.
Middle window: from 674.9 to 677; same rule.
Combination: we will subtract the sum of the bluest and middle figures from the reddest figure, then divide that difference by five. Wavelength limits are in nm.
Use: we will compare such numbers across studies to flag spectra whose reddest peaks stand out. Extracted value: -9.3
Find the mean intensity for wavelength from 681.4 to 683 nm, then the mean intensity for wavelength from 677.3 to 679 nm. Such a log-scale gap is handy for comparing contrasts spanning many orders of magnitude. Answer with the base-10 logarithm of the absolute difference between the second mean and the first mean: -0.2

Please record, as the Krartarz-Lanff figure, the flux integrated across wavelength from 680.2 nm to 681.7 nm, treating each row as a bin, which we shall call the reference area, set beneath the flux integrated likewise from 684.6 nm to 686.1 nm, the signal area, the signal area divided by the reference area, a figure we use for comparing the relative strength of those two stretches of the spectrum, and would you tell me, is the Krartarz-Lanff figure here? 0.97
